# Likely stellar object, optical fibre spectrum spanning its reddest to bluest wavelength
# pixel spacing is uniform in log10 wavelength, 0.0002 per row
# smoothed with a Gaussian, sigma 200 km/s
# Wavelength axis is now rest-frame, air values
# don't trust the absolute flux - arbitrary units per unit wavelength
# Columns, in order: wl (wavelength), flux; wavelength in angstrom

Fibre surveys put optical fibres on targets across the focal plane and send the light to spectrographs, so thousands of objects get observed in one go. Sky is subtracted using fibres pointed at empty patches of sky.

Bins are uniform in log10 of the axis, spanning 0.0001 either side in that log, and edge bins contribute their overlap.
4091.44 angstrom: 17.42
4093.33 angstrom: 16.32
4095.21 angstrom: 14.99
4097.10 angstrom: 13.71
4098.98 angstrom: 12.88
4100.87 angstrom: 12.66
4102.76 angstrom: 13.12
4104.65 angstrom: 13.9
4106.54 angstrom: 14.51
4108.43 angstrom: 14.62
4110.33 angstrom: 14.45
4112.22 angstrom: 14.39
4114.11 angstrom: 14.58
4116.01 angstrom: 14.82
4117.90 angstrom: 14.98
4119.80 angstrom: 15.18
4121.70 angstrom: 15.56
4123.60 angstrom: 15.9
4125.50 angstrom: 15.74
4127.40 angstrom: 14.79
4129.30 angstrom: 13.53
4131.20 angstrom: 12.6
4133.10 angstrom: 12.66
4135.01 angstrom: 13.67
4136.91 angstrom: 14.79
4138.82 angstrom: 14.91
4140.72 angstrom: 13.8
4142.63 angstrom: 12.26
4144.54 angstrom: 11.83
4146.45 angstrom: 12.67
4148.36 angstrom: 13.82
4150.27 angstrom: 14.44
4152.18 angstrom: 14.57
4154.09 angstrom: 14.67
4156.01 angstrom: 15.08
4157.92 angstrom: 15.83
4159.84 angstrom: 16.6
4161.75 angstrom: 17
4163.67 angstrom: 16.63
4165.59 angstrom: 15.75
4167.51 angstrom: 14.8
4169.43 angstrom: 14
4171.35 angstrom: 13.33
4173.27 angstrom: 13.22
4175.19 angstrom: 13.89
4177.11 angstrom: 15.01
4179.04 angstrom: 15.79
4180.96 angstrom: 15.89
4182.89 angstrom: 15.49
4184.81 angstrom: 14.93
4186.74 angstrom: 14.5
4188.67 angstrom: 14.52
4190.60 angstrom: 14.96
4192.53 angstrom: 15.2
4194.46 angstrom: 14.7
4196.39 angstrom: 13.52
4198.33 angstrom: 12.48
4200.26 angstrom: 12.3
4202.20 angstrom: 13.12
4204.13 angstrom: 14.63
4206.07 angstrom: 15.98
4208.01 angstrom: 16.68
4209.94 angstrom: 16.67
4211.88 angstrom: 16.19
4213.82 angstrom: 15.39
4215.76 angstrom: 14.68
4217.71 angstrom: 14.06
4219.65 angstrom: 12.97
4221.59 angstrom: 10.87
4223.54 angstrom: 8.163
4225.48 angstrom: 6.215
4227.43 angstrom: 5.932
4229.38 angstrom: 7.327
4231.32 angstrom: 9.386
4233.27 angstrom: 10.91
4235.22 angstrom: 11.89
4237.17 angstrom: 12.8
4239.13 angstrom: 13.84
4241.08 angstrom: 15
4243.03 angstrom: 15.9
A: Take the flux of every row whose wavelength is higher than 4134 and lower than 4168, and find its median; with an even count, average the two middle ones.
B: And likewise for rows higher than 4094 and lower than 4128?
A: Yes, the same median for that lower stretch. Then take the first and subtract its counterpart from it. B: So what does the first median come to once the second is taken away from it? 0.13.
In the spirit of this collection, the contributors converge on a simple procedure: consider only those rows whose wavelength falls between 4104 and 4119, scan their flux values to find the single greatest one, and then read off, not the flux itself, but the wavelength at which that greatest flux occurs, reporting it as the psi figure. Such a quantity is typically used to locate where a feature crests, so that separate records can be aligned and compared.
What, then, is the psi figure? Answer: 4117.90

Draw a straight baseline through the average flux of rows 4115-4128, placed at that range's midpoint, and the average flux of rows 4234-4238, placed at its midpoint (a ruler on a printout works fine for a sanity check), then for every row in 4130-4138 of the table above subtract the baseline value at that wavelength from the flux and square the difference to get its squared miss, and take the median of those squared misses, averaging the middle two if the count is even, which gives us 3.5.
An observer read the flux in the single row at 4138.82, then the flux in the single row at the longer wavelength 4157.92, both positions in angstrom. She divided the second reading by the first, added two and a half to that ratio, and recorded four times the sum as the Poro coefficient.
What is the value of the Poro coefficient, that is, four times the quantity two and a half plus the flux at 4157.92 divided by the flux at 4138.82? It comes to 14.2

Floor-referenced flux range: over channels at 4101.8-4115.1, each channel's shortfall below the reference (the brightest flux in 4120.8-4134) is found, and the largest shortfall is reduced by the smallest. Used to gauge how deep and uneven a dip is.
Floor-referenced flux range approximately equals 1.5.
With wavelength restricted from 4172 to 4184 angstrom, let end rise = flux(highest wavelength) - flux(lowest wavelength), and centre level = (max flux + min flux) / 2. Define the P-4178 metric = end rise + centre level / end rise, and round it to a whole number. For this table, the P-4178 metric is 9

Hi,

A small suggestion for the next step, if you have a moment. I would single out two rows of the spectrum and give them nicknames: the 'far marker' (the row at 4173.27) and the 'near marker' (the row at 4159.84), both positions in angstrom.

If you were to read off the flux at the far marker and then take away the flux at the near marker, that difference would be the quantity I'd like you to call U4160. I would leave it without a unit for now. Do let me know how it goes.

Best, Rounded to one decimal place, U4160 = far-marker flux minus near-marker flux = -3.4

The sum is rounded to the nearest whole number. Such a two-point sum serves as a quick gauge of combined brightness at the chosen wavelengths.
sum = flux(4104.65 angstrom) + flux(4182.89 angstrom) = 29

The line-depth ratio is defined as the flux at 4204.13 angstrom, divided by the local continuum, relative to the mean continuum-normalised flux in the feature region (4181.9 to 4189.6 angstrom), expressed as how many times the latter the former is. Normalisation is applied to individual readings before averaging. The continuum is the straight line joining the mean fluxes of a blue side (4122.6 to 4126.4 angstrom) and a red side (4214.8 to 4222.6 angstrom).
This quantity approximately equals 1.02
